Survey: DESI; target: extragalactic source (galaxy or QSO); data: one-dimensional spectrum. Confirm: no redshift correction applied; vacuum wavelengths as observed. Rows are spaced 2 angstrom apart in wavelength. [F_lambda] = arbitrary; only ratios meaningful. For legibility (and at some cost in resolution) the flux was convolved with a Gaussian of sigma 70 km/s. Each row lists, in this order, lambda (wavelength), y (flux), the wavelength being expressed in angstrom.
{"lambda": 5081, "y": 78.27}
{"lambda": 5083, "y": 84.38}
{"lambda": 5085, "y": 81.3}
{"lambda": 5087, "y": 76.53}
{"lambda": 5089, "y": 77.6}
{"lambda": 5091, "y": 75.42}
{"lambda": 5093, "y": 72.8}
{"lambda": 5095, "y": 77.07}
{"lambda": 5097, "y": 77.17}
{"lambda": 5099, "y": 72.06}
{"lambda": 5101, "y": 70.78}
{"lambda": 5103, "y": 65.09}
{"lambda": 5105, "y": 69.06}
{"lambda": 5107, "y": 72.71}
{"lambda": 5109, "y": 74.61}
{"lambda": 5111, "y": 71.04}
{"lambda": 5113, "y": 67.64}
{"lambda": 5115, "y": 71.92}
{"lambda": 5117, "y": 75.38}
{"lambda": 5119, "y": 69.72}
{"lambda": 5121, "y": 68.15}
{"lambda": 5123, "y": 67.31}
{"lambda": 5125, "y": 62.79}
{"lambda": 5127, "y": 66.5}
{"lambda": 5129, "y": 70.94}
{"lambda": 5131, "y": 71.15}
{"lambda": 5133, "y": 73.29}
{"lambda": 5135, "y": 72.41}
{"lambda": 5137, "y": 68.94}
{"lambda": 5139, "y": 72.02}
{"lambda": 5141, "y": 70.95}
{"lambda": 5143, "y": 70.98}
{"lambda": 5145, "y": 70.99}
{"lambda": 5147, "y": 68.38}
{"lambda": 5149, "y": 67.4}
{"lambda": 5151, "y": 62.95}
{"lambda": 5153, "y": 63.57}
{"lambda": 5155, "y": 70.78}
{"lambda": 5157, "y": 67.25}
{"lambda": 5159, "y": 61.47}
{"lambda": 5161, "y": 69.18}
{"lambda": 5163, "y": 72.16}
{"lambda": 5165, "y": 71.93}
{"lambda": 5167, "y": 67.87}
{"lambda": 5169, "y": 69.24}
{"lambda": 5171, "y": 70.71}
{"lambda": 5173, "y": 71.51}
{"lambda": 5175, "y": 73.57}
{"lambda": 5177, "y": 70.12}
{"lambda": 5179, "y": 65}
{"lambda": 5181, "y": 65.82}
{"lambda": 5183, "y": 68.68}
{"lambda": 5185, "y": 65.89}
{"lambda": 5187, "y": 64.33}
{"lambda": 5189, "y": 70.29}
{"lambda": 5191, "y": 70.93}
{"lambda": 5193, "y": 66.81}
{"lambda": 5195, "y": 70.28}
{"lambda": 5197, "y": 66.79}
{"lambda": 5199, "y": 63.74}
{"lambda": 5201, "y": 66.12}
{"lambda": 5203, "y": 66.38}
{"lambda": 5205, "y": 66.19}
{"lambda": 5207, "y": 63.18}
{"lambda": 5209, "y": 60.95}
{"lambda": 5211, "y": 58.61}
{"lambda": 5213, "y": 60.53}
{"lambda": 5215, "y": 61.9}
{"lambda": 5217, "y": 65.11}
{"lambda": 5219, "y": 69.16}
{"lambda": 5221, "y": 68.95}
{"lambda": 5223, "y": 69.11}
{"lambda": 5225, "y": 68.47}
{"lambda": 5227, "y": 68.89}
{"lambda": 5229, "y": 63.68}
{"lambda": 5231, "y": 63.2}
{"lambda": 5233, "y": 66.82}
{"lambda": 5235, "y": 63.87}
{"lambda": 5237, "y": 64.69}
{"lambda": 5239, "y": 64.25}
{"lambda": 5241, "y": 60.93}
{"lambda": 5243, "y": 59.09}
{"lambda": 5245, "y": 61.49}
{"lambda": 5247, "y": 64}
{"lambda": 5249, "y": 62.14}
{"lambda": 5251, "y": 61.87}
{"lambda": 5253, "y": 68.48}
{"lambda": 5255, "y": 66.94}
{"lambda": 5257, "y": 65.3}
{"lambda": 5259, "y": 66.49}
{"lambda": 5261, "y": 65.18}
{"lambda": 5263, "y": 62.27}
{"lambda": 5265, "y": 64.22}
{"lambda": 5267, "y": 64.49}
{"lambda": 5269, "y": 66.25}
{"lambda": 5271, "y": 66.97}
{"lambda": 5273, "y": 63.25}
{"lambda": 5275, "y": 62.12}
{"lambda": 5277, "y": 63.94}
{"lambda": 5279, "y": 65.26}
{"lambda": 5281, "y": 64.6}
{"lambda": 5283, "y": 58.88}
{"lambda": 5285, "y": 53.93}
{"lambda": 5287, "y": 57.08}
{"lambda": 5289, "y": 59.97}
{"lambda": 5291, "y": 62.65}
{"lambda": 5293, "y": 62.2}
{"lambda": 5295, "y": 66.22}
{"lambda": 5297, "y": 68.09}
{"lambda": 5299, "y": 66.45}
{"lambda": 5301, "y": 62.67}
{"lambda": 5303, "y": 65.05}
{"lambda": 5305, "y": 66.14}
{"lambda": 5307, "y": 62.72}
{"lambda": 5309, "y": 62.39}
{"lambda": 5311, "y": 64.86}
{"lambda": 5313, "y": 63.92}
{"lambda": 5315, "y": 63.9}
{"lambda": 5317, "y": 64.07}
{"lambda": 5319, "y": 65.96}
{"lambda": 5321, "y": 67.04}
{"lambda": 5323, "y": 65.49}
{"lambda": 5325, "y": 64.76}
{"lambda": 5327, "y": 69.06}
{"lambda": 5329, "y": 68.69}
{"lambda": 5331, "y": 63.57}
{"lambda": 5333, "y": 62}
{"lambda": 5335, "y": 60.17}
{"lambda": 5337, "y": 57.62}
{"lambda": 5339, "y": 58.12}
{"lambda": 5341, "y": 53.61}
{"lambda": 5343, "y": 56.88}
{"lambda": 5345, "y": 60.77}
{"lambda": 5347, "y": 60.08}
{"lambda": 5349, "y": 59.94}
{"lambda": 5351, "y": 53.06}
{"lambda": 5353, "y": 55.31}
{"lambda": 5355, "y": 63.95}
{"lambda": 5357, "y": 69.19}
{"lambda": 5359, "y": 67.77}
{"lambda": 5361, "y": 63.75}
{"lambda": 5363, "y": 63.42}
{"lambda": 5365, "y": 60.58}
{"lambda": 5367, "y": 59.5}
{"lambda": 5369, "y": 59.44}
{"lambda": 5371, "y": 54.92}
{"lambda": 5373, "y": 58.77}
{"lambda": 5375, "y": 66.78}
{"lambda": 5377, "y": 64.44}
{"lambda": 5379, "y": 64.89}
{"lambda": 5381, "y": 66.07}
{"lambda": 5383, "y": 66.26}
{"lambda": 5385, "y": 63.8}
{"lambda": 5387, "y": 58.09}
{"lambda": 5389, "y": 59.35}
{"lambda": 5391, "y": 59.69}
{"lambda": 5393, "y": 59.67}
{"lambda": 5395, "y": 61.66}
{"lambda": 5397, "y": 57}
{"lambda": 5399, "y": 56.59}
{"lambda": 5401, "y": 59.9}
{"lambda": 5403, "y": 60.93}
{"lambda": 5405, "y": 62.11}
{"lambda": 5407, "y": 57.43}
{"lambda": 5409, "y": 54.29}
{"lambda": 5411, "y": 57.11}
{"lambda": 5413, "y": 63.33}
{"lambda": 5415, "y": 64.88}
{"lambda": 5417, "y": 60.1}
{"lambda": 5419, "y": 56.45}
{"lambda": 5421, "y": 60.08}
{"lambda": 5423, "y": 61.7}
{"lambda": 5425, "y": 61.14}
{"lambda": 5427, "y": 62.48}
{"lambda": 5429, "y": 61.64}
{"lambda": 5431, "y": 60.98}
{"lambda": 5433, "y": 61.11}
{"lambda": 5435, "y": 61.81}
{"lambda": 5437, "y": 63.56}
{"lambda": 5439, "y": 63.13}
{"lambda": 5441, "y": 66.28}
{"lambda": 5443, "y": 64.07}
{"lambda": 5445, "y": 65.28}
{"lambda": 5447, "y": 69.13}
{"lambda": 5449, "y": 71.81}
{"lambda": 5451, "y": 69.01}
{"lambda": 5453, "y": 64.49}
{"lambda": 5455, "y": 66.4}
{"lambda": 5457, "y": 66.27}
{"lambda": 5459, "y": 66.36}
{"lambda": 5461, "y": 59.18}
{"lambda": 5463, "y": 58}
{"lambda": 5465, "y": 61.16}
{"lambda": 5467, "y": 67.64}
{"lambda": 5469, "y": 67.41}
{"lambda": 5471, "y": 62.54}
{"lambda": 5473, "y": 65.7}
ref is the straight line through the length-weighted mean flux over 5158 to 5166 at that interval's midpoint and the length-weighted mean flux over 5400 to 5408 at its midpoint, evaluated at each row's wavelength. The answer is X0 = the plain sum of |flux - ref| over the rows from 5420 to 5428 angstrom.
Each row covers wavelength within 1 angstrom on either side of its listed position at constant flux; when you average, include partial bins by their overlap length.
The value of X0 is 7.9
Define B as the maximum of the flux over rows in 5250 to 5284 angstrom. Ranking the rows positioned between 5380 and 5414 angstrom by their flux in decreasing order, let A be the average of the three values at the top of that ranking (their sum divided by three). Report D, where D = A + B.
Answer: 134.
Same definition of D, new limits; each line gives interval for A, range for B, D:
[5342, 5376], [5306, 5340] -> 137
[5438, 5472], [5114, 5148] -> 145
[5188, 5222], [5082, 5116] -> 155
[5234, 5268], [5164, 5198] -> 141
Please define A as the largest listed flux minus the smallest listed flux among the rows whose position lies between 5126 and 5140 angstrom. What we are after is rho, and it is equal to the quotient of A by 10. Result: 0.7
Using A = 7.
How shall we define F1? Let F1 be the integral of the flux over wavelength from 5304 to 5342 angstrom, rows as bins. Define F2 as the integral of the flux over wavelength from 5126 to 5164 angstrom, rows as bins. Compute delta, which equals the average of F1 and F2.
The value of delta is 2515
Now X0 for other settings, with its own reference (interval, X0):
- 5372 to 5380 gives 15.4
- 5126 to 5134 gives 9.5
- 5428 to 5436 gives 9.1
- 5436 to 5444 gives 21.8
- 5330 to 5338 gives 8.7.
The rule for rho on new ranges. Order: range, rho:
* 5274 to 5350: 1.5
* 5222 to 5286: 1.5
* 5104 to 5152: 1.3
